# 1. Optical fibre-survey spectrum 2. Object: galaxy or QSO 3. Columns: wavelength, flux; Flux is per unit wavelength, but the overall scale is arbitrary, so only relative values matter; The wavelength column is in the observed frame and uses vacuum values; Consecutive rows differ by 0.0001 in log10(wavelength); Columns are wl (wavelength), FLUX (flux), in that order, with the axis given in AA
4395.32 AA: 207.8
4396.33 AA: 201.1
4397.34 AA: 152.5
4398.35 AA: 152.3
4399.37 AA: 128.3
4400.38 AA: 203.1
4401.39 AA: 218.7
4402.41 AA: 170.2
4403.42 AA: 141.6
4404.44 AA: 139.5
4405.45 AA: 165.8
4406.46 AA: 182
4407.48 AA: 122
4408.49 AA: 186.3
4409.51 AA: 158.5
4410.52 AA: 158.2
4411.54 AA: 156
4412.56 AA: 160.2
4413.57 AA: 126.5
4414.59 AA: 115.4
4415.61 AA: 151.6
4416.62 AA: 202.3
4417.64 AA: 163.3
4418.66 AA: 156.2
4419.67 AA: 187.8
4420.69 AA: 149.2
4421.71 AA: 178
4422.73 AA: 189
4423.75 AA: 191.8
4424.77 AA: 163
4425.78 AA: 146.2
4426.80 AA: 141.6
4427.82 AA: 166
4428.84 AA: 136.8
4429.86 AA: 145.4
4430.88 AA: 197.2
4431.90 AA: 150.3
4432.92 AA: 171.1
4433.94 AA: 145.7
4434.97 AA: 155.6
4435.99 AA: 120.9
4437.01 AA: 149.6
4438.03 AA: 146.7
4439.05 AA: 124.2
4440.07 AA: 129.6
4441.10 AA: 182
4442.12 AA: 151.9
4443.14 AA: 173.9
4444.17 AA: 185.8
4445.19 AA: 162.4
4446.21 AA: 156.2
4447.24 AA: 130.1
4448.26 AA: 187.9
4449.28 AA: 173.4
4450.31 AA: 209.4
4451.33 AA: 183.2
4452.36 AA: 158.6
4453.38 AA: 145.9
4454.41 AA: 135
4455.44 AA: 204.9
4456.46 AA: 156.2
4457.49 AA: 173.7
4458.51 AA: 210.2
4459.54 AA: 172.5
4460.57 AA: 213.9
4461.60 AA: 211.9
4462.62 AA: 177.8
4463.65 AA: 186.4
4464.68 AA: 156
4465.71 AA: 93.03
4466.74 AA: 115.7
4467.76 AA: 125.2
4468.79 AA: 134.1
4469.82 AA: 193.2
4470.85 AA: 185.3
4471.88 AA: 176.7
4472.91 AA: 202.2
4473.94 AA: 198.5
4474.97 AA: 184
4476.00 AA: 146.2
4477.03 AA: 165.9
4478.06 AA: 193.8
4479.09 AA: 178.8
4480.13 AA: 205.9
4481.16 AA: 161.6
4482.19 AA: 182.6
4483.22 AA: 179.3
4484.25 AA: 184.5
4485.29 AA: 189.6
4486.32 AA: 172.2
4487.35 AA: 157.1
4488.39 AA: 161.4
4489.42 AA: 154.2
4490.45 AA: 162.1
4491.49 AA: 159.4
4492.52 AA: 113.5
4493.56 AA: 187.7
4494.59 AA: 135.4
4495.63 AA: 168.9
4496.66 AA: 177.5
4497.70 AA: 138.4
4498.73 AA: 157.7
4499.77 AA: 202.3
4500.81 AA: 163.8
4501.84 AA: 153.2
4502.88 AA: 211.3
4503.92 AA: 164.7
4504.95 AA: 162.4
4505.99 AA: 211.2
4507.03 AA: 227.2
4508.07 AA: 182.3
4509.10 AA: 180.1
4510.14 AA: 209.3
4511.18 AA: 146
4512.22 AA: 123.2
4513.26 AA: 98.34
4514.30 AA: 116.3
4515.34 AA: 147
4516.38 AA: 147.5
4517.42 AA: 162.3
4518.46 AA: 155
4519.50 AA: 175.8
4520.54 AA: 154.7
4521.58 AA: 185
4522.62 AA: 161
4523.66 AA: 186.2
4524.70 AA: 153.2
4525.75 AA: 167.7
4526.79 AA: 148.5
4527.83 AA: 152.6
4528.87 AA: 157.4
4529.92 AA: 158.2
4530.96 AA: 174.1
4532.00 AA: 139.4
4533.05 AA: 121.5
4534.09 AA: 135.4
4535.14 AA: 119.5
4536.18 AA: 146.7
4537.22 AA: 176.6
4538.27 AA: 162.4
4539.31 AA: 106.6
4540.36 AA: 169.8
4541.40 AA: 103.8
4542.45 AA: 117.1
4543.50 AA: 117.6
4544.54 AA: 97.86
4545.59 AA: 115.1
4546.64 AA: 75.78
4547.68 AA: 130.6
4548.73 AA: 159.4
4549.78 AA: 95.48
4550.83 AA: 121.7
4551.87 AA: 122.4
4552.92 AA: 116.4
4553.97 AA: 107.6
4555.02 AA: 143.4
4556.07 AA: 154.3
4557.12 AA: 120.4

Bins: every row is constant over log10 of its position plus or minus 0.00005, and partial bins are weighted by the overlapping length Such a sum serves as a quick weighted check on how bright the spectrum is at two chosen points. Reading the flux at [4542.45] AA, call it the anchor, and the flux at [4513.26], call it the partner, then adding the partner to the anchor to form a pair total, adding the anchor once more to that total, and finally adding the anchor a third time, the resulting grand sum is 450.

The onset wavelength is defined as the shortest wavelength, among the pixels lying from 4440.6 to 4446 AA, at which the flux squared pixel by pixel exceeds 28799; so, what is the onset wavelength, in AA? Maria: 4441.10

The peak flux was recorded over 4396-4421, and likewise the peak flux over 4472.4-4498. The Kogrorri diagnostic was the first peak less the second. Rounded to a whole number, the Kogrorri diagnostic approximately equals 13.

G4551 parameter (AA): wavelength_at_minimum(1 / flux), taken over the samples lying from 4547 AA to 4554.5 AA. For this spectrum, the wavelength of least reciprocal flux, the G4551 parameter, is 4548.73 AA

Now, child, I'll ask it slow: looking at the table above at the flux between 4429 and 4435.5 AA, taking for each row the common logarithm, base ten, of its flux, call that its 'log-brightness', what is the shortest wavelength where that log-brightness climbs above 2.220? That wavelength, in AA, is 4430.88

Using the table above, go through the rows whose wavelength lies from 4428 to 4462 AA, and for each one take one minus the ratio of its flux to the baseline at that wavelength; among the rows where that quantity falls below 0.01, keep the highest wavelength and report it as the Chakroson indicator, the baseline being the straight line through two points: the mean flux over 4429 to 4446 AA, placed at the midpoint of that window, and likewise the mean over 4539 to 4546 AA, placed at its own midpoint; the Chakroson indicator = 4461.60 AA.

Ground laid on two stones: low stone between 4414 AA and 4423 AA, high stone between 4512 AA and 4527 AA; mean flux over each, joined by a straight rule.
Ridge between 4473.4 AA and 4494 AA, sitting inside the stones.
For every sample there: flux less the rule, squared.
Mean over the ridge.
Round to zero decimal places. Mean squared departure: 635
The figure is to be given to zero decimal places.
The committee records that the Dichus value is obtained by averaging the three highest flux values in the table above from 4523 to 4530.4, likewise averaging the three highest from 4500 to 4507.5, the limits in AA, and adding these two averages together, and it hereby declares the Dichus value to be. 387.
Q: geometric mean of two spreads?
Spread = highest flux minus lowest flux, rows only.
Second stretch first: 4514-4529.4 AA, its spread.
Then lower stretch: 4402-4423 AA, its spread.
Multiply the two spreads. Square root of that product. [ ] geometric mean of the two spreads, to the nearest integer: 78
